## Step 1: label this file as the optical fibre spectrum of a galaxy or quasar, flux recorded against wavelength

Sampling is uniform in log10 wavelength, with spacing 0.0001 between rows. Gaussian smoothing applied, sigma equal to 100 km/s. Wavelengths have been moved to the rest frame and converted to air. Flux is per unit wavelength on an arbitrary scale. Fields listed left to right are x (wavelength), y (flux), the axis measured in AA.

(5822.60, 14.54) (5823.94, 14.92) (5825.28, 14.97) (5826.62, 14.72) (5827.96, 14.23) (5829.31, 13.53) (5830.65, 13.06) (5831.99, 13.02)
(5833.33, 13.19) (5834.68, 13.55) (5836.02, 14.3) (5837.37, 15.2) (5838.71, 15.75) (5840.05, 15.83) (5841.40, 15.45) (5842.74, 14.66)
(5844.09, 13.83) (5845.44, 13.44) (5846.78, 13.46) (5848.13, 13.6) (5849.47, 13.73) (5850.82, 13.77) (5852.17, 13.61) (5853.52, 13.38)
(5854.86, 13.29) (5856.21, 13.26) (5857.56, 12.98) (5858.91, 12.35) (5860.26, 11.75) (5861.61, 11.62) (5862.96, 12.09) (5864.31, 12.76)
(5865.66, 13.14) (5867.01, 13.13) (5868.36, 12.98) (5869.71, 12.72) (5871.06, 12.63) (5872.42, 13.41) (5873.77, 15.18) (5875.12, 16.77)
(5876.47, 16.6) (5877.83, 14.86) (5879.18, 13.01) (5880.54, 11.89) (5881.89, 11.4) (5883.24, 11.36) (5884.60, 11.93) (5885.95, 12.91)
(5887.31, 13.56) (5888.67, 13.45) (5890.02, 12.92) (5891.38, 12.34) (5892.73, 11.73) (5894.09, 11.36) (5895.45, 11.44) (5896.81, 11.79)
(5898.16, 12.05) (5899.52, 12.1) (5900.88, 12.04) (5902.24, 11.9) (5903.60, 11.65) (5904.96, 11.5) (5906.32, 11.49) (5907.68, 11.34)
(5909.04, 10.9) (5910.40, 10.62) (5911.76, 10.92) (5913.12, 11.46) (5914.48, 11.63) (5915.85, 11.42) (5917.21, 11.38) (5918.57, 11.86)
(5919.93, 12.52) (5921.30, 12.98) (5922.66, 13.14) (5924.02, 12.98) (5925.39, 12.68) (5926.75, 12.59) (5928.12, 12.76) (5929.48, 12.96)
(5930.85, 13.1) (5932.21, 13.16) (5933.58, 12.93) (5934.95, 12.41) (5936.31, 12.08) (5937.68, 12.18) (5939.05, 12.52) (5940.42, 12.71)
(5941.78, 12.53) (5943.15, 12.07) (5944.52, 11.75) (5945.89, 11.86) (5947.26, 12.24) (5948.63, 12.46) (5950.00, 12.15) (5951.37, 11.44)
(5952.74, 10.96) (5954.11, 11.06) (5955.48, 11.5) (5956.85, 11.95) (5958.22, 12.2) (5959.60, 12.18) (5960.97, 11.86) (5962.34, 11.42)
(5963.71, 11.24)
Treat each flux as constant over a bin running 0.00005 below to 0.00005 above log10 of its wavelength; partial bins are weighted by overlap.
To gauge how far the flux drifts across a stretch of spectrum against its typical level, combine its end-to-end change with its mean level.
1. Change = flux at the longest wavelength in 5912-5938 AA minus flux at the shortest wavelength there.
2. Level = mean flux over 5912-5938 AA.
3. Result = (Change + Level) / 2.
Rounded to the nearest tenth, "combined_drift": 6.6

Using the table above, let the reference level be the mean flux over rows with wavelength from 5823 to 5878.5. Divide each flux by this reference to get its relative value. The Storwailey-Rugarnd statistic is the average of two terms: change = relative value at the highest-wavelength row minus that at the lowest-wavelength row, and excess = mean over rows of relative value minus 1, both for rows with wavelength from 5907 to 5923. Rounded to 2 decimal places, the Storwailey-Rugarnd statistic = -0.01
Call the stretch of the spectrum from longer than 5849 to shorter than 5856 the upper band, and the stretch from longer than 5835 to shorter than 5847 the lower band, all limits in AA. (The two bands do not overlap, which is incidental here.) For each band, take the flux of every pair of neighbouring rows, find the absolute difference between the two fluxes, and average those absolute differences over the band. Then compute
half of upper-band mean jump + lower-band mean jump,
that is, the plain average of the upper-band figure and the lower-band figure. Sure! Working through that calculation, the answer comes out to 0.31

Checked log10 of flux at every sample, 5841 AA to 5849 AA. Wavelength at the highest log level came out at 5841.40 AA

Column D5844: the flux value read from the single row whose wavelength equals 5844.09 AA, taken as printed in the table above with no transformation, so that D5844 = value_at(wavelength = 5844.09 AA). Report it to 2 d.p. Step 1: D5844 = 13.83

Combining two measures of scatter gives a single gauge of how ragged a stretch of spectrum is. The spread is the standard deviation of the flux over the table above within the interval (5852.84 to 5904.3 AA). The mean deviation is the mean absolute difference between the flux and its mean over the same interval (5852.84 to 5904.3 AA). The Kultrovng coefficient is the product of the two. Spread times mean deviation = 1.2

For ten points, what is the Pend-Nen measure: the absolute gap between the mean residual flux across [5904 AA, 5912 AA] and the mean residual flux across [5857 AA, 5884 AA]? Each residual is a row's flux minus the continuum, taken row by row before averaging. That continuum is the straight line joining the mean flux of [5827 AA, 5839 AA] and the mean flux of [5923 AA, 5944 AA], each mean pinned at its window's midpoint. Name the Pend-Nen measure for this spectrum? 1.5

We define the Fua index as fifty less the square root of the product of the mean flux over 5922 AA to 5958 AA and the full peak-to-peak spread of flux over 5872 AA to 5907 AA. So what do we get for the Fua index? 41.8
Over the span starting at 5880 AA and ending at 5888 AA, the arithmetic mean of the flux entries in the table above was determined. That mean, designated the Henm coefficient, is 12.2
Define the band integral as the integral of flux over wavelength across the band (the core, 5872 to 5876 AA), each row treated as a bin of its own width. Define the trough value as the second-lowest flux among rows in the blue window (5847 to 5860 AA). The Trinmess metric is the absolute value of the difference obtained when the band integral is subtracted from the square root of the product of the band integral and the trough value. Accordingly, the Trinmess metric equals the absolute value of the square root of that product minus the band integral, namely 33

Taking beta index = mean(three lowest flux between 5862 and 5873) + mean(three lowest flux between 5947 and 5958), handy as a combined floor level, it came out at 23.6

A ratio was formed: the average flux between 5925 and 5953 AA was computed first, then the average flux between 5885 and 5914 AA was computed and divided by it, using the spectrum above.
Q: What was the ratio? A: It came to 0.96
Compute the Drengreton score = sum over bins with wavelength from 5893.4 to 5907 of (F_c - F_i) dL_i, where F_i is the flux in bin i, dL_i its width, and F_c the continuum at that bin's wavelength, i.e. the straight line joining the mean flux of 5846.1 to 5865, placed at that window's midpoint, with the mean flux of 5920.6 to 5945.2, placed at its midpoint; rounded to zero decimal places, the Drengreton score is 14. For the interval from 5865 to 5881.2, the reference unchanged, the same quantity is -16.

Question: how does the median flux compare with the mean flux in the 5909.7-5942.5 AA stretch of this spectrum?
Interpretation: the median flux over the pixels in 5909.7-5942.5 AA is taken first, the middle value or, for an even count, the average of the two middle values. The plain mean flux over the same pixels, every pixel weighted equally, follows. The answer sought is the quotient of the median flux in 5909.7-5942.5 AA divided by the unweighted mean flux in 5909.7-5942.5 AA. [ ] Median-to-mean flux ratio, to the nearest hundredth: 1.02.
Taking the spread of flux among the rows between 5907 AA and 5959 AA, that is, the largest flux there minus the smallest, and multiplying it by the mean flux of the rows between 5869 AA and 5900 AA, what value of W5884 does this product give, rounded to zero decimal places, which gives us 33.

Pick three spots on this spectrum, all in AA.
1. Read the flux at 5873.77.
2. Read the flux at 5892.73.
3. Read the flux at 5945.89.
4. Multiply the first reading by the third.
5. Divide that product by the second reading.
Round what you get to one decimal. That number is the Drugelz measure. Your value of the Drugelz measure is 15.3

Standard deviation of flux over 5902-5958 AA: 0.70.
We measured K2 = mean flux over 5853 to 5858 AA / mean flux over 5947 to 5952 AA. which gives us 1.10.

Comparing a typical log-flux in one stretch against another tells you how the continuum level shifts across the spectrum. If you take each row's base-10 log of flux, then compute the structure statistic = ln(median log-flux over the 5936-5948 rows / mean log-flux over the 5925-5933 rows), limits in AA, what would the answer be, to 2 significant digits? -0.022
